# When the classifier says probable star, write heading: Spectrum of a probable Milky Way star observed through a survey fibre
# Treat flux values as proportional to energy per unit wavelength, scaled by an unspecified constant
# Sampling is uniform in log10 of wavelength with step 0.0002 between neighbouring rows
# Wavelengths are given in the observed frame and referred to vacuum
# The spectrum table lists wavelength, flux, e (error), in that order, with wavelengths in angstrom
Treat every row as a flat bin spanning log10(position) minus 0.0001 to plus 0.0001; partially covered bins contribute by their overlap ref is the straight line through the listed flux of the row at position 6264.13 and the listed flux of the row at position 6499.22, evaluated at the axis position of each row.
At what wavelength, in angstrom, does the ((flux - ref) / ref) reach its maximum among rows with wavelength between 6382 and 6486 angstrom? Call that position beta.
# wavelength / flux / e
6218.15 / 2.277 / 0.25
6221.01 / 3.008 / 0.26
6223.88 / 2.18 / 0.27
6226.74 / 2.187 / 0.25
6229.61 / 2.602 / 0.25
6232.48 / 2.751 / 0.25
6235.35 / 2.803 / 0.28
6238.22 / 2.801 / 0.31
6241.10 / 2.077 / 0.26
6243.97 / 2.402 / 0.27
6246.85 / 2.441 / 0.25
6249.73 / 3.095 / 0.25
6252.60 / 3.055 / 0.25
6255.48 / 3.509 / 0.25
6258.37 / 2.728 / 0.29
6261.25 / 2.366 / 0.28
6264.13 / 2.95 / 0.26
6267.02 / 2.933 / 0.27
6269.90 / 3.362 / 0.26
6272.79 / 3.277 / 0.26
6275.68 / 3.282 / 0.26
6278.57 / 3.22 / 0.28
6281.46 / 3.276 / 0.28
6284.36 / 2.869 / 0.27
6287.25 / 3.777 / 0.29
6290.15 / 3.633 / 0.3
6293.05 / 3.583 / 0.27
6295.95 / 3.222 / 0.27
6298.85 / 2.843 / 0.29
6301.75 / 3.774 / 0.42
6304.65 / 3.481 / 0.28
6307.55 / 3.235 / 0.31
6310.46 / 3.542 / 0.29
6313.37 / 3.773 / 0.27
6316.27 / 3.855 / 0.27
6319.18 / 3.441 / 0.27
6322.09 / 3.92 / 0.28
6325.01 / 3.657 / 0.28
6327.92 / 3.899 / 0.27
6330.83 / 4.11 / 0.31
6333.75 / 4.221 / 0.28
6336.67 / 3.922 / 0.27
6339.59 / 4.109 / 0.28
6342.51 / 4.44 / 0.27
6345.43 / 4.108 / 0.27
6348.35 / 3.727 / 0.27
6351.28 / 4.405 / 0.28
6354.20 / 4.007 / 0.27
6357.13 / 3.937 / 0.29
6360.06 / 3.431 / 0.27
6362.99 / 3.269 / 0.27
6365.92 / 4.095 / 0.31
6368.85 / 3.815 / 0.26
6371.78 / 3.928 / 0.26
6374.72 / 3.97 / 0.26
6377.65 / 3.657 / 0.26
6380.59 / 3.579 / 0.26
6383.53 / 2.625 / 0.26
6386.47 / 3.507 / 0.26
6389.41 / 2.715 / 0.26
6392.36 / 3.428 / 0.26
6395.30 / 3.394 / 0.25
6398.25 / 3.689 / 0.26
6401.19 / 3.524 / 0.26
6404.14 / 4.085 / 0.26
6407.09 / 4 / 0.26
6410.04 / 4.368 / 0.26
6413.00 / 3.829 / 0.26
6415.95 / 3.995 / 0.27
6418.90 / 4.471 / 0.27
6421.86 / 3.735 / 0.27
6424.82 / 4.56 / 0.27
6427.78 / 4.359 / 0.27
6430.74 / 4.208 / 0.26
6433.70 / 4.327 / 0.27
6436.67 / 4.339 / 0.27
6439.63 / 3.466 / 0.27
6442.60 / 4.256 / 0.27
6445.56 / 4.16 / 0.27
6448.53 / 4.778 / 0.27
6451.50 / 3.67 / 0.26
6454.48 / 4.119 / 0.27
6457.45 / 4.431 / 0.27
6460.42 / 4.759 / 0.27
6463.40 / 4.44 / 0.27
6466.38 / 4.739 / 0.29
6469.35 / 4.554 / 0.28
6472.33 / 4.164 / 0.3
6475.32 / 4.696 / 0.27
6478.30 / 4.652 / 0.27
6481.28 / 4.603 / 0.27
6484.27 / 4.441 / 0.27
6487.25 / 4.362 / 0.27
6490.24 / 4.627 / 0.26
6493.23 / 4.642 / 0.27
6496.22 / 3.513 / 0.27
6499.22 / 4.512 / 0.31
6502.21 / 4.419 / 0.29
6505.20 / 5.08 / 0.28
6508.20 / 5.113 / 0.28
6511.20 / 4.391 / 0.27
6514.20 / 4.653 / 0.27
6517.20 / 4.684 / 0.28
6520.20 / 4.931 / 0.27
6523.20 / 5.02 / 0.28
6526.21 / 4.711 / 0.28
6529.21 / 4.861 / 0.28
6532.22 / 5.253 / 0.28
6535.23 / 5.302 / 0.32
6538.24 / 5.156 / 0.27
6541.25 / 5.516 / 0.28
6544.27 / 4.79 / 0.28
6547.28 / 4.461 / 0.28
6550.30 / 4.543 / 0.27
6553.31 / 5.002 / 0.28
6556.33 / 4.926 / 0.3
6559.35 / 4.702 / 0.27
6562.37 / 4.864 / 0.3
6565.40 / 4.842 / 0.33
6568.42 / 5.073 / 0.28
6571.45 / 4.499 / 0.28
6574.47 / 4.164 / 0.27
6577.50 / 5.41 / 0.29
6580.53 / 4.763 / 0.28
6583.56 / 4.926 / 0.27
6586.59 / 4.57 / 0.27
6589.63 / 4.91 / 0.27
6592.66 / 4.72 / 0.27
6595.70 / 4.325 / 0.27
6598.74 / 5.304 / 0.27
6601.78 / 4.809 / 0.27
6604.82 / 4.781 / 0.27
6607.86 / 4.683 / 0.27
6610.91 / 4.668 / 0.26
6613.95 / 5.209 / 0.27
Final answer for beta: 6448.53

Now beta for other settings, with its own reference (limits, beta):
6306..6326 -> 6322.09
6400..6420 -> 6418.90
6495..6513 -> 6508.20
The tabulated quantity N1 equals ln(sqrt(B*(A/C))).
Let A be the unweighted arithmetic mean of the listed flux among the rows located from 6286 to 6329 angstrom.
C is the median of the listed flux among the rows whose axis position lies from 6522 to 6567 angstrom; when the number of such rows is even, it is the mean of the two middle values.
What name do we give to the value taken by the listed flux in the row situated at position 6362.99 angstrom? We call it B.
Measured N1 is 0.44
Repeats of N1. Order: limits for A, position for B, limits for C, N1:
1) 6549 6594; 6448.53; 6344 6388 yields 0.90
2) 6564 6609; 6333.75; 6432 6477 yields 0.77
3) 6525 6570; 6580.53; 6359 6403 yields 0.95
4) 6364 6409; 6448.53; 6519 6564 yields 0.63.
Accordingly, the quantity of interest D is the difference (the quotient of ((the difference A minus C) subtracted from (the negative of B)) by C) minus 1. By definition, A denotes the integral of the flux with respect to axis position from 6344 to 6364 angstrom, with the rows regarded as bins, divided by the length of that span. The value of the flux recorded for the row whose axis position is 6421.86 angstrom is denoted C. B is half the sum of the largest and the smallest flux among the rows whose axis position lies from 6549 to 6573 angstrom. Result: -2.3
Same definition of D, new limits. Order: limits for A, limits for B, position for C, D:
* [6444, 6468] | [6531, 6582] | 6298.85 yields -3.2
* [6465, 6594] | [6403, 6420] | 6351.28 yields -2.0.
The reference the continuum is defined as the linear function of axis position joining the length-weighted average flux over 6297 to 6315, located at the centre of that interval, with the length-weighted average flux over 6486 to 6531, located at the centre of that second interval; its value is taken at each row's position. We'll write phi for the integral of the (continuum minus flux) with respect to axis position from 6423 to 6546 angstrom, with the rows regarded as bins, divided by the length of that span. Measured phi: -0.1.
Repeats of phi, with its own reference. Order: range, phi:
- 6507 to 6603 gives 0.1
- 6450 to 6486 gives 0.0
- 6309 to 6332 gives -0.2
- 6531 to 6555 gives -0.2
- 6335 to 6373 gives -0.2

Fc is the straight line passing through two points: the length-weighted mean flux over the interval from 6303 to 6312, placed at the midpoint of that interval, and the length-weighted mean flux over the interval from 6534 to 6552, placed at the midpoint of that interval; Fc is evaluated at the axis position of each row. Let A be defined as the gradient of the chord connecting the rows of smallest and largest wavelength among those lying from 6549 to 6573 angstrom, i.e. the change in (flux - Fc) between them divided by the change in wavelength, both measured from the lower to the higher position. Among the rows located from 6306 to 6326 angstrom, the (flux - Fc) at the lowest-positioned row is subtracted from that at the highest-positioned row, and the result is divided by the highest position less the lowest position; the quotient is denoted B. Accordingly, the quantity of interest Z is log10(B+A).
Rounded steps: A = -0.01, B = 0.018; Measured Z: -2.0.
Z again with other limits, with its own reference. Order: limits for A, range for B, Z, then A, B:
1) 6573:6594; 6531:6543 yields -1.3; 0.02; 0.023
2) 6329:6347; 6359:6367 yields -1.0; -0.01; 0.107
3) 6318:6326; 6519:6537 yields -1.3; 0.03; 0.018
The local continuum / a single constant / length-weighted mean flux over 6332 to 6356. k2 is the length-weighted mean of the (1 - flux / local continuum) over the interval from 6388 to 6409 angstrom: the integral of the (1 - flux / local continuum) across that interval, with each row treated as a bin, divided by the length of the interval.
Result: 0.13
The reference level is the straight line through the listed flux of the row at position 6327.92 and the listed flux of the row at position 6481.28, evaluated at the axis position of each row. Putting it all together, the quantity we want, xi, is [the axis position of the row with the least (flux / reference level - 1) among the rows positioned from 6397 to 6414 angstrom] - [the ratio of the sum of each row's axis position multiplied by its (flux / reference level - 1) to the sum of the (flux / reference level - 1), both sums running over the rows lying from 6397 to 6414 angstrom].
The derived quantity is -2.5 angstrom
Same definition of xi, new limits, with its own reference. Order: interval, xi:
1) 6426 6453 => -3.1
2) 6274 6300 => 10.8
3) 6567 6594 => -6.8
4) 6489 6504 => -1.2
